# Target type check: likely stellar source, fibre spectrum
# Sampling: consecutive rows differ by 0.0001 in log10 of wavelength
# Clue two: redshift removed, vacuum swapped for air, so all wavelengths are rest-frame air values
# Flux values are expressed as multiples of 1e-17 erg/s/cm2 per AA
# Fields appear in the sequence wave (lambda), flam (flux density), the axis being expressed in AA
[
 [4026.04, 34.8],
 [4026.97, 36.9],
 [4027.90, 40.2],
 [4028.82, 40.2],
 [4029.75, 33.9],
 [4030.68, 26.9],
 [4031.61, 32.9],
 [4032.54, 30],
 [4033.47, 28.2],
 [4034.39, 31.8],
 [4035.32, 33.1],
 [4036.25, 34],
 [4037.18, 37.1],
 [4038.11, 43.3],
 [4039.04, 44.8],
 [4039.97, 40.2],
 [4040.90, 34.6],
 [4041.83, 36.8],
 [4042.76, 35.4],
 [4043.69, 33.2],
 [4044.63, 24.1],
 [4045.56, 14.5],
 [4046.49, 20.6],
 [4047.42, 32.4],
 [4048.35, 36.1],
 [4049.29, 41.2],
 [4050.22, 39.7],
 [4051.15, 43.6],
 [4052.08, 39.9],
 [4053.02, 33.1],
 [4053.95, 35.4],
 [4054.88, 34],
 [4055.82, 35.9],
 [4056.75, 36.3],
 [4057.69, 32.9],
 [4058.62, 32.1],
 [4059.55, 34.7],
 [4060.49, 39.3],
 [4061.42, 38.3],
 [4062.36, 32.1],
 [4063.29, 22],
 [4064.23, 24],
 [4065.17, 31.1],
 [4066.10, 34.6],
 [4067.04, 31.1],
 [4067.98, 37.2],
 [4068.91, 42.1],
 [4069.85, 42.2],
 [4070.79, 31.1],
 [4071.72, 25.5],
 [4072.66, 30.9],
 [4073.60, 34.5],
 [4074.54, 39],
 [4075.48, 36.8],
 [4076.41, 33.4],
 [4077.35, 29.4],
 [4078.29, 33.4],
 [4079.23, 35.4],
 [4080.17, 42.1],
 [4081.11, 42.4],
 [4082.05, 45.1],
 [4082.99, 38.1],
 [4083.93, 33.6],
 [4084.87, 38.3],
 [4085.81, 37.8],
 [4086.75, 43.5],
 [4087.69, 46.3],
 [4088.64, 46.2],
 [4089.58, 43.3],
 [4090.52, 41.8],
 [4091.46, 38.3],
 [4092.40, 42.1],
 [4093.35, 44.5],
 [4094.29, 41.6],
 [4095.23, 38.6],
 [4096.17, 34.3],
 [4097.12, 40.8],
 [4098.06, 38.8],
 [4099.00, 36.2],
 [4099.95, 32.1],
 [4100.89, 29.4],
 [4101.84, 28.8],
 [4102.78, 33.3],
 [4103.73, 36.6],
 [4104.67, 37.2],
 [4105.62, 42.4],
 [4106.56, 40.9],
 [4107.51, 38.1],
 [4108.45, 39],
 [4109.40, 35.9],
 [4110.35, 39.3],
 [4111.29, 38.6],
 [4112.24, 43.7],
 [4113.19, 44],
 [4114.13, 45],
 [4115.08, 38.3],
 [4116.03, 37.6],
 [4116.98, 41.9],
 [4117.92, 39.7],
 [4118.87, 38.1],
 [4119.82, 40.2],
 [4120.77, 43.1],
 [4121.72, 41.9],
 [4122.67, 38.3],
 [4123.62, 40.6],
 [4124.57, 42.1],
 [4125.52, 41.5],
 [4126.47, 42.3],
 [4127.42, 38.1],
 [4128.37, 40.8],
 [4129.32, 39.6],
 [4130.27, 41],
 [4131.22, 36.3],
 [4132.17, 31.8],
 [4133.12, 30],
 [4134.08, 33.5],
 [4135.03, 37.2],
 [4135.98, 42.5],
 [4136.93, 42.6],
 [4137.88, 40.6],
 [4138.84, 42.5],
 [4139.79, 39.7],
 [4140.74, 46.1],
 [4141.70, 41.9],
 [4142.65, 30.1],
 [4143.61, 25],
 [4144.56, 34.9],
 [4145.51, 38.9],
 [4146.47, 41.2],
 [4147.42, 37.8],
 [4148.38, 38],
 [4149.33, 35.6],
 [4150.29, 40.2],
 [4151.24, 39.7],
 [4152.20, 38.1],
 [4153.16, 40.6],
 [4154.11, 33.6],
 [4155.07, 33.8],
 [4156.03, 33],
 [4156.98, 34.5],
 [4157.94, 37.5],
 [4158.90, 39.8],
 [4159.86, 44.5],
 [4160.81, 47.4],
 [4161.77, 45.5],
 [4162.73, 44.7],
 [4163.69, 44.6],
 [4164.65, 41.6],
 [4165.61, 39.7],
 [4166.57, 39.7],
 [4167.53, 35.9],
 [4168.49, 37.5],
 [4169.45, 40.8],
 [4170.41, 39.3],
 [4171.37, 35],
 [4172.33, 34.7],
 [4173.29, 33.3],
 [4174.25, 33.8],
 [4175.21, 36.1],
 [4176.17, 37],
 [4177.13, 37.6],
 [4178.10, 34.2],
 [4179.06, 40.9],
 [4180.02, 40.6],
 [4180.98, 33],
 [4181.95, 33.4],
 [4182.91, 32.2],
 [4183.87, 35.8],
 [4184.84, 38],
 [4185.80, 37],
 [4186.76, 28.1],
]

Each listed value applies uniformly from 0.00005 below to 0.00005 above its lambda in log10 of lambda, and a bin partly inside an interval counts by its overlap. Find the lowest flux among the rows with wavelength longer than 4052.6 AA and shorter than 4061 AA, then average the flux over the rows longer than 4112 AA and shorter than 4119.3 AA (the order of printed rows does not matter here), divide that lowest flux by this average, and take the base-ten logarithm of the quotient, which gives -0.11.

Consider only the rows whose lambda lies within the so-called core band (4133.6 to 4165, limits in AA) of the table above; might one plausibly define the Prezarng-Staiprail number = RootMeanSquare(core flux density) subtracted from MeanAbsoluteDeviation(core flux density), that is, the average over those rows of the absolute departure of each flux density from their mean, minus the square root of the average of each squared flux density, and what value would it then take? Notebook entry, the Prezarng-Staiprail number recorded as -35.5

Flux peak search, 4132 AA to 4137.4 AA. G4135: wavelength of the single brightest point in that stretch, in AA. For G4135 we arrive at 4136.93 AA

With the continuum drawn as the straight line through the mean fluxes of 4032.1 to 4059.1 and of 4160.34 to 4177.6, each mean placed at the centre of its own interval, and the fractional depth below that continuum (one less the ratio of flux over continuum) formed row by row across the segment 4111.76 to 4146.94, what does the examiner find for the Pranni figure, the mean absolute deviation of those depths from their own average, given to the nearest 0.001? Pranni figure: 0.090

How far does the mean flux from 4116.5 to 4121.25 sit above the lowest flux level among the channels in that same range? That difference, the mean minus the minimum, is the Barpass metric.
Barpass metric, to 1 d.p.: 2.5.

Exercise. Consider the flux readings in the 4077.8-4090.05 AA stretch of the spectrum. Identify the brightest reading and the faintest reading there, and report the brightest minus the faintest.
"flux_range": 13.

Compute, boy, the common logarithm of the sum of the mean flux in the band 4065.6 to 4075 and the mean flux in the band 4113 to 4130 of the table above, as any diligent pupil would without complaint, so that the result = 1.878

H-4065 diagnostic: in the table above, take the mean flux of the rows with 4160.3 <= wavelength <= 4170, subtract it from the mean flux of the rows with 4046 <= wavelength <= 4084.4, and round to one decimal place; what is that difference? -6.8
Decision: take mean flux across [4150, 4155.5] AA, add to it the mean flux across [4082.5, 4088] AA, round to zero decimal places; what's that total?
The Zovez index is 77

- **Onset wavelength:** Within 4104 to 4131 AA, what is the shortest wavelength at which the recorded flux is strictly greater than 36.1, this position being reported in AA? 4104.67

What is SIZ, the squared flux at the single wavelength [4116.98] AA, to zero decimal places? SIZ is 1756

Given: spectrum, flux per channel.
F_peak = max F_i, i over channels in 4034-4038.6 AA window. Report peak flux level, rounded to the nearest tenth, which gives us 43.3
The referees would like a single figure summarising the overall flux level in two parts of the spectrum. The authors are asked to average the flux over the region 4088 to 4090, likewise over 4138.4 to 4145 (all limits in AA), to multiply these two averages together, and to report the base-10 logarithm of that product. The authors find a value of 3.22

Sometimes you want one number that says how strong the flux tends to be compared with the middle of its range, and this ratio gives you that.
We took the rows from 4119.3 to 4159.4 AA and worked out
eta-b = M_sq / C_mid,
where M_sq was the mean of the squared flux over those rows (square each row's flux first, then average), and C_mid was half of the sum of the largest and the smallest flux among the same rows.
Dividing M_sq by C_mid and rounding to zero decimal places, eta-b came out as 42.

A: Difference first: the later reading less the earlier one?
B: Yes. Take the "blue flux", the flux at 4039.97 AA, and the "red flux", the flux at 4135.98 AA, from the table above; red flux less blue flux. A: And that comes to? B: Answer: 2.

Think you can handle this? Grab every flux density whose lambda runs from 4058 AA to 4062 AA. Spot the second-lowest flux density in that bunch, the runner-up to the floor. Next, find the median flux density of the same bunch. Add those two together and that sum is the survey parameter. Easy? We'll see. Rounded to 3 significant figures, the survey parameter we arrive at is 71.2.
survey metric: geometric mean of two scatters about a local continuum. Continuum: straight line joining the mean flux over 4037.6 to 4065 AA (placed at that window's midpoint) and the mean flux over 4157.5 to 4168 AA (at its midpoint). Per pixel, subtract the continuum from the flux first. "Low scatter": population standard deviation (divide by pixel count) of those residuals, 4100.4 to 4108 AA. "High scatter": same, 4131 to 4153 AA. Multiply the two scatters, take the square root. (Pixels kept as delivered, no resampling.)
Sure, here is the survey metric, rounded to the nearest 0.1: 4.7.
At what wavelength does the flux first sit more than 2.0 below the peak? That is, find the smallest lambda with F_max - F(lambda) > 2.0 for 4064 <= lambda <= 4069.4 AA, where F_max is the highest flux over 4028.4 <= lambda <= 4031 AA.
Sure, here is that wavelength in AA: 4064.23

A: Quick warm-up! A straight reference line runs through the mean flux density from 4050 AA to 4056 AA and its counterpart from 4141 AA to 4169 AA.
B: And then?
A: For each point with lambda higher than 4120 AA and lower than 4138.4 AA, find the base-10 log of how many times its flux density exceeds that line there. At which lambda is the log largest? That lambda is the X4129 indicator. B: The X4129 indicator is 4120.77 AA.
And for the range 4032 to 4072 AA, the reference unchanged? 4039.04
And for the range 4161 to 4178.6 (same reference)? 4161.77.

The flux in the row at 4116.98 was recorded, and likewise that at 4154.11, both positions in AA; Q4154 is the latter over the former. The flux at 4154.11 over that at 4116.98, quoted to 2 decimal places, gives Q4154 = 0.80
